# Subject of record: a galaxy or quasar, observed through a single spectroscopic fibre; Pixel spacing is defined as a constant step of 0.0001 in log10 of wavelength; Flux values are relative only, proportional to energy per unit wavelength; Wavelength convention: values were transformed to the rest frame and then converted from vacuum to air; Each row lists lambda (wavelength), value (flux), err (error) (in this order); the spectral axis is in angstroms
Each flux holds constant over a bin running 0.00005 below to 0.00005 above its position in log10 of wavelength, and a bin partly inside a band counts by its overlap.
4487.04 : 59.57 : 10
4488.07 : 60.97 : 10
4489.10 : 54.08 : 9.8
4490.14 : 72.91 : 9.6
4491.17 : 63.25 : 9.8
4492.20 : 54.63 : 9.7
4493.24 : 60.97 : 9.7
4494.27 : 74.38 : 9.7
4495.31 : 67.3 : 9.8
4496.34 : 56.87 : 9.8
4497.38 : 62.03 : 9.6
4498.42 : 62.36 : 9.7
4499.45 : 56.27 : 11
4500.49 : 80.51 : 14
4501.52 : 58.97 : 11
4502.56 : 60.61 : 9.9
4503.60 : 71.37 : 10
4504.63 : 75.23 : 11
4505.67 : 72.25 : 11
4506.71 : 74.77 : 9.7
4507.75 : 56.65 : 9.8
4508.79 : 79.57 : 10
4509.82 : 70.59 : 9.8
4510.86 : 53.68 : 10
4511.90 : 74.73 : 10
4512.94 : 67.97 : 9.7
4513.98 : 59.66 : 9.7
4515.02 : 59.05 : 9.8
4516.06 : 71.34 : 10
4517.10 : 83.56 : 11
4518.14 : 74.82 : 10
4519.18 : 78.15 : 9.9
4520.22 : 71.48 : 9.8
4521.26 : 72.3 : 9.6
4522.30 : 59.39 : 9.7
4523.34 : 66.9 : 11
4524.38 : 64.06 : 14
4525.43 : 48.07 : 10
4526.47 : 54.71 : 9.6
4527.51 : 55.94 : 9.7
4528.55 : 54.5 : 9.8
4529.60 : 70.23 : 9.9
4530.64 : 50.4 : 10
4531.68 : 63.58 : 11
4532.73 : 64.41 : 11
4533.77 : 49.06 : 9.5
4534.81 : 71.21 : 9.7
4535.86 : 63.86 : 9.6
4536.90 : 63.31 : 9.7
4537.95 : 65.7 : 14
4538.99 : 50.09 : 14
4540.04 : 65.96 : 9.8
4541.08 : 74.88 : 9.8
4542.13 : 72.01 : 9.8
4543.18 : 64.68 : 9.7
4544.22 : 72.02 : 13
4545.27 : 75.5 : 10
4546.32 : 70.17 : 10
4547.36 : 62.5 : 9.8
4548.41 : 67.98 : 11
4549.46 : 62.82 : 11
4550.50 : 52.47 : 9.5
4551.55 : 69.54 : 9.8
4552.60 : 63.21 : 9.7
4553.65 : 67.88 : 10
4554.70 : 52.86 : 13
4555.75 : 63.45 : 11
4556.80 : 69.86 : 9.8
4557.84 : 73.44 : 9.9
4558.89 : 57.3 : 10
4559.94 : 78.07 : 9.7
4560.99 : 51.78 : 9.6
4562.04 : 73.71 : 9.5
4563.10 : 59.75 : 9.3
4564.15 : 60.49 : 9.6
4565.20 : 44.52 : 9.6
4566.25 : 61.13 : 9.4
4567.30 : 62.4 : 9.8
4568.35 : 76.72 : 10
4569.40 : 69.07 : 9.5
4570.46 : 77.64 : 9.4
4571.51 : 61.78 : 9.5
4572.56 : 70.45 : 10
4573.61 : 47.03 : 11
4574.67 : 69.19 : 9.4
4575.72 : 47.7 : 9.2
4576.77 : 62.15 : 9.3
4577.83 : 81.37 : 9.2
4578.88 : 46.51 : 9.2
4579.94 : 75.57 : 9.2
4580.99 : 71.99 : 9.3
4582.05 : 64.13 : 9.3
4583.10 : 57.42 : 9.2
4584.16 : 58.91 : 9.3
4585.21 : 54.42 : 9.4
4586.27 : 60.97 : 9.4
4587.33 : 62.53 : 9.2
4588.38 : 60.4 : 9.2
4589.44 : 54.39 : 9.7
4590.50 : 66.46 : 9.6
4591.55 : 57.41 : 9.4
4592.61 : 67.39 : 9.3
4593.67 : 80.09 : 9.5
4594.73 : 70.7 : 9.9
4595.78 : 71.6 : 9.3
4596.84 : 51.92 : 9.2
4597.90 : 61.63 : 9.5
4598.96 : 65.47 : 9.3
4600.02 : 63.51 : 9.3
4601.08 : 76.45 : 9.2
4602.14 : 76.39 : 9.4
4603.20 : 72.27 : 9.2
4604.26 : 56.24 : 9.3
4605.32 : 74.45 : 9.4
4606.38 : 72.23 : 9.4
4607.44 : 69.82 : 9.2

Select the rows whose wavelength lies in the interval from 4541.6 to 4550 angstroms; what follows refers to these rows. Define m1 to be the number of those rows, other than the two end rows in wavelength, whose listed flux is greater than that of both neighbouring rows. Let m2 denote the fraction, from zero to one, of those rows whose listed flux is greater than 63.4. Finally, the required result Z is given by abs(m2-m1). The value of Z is 1.25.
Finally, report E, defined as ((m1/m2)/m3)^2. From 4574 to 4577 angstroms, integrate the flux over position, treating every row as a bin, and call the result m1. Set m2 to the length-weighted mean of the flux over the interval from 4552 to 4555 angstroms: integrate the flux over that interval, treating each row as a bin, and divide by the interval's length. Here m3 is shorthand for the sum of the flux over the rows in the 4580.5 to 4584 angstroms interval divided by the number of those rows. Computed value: 0.0019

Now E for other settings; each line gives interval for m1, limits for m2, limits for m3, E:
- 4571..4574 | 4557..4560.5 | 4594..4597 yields 0.0016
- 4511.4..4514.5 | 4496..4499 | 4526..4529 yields 0.0039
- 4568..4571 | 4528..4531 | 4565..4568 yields 0.0046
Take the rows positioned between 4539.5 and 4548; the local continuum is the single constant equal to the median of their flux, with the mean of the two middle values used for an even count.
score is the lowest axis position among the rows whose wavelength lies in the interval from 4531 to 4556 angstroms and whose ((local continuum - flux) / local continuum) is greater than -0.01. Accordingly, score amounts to 4531.68 angstroms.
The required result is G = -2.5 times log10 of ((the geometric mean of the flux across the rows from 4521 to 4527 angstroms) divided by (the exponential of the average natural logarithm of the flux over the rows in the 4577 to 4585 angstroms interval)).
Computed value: 0.066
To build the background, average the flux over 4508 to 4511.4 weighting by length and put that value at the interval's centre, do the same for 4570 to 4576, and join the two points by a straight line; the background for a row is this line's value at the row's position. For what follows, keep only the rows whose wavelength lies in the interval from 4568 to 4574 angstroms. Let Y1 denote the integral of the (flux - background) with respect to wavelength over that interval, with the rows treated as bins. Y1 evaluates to 26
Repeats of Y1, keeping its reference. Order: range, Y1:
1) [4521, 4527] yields -35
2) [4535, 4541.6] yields -6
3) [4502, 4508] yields 9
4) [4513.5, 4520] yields 29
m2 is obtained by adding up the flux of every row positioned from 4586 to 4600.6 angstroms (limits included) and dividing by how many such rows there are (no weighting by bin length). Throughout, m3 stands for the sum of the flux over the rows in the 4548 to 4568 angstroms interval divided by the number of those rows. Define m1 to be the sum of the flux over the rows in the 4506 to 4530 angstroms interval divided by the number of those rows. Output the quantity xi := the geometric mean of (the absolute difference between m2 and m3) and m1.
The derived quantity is 9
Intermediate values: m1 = 66.2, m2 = 63.9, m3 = 62.8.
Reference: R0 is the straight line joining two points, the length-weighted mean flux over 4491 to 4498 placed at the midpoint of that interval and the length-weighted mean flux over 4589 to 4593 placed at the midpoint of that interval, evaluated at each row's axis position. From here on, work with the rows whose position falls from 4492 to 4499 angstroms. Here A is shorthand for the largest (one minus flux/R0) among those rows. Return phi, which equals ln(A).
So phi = -2.0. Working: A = 0.13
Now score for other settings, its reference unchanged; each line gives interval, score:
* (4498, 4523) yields 4498.42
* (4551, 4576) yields 4551.55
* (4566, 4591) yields 4566.25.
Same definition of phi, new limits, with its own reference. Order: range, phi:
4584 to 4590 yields -2.2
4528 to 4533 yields -1.7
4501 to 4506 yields -2.8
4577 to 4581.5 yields -1.4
